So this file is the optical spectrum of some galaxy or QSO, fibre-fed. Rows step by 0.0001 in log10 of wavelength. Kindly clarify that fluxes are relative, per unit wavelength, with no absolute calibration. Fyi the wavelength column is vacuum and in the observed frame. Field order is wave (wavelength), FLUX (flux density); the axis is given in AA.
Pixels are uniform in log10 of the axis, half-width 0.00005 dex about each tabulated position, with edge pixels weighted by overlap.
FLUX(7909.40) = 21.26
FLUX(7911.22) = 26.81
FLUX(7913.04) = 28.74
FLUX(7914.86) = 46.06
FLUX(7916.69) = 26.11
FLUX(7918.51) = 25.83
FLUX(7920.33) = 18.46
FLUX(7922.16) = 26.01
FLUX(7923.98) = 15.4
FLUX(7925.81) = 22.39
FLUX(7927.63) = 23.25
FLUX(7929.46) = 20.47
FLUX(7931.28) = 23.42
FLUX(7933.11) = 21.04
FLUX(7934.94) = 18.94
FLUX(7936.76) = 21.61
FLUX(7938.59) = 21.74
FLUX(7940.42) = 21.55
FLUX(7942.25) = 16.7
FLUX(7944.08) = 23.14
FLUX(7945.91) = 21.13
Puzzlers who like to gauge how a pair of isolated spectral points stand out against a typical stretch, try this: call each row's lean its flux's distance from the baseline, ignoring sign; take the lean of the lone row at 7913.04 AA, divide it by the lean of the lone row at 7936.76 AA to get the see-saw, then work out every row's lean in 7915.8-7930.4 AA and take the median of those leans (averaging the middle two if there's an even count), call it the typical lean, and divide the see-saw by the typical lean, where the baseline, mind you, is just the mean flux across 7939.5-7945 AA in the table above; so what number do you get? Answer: 1.8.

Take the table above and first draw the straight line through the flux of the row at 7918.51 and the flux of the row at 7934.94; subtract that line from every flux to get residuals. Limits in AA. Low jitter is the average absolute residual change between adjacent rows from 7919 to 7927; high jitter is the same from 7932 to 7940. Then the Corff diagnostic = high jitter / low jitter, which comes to 0.2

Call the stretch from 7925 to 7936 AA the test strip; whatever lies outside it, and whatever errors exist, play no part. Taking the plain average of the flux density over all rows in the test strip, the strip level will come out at 21.6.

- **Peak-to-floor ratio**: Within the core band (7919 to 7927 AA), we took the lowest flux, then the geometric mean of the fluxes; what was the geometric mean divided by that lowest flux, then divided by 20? 0.065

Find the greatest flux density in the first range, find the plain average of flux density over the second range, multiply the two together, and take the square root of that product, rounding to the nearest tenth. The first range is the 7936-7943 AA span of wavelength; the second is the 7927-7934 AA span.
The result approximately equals 21.9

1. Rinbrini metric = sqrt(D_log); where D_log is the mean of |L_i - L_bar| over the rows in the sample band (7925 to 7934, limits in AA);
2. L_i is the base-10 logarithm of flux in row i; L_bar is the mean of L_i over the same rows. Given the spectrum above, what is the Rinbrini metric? 0.147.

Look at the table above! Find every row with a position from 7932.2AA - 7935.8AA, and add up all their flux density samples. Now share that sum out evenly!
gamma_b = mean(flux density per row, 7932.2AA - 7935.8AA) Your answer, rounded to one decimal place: 20.0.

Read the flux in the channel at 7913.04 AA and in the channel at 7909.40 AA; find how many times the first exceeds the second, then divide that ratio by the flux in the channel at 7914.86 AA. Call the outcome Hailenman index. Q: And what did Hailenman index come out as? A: 0.029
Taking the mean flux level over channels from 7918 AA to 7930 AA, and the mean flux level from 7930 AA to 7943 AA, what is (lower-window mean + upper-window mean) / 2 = 21.2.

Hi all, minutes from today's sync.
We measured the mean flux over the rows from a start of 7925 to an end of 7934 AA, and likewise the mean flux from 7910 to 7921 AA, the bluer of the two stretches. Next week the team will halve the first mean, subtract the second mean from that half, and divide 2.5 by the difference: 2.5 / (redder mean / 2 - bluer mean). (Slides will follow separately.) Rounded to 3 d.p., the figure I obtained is -0.142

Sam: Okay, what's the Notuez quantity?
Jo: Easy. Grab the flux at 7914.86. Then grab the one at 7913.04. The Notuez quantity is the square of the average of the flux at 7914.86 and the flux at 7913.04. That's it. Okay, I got 1399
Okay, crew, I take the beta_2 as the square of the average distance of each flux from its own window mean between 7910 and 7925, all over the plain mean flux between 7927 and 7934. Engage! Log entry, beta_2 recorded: 1.3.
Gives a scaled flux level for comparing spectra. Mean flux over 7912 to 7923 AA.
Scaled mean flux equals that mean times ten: 285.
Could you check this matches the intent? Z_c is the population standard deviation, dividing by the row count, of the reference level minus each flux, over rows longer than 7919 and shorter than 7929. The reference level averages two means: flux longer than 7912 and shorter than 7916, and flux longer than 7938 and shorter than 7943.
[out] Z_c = 3.7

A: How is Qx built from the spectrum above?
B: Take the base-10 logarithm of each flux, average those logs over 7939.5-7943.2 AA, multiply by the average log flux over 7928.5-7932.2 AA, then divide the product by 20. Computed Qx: 0.086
